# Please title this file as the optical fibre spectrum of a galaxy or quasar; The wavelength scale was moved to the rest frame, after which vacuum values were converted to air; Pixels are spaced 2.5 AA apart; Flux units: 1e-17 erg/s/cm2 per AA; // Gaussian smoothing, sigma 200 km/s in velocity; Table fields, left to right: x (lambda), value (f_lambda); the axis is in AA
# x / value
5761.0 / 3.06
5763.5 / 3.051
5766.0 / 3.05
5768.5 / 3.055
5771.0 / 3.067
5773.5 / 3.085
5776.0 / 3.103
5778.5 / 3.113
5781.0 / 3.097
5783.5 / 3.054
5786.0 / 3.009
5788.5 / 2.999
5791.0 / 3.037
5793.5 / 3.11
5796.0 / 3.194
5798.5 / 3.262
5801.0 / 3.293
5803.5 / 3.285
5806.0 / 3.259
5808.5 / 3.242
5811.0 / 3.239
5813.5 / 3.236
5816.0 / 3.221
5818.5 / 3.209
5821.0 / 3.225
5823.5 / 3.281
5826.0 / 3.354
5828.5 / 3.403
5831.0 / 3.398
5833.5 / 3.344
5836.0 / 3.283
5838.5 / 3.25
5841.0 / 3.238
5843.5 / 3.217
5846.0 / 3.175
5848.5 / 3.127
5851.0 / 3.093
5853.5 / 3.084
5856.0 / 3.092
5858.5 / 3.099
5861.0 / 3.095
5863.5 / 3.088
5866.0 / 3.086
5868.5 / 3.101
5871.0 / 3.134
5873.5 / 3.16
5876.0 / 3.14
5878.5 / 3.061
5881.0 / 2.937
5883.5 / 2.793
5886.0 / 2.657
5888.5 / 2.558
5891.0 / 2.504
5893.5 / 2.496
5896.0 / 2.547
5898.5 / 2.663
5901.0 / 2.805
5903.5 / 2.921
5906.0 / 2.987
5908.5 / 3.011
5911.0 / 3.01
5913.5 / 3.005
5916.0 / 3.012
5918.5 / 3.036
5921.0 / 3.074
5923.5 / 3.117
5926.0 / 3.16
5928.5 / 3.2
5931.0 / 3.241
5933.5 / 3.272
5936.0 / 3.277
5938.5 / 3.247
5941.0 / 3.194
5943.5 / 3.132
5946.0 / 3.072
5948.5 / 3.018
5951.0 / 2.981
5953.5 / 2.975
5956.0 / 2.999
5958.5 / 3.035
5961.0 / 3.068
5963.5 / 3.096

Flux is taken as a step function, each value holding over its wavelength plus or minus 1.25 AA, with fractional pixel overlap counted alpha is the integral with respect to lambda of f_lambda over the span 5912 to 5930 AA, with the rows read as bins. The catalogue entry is 56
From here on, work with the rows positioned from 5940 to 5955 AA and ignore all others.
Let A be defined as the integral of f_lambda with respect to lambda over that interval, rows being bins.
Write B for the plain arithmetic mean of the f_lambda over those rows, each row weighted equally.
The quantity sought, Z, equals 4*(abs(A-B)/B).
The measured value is 55.9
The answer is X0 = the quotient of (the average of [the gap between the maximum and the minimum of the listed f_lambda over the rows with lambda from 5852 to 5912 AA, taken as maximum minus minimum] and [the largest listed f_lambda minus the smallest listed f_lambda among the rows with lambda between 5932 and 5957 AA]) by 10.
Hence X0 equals 0.048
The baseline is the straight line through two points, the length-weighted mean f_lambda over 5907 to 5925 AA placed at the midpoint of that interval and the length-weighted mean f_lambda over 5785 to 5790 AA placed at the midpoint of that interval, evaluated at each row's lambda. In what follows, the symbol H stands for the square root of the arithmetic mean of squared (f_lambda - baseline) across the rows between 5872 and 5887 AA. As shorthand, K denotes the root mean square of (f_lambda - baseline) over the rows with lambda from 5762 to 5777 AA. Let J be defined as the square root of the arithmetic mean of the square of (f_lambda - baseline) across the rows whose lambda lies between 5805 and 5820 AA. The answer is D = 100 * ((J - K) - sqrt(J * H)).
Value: -6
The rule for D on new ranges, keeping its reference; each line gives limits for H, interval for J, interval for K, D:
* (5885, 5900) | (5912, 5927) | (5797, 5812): -36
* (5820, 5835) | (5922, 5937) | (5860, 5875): -15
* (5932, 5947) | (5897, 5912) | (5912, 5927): -5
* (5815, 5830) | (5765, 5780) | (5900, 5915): -18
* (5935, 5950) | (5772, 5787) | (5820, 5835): -35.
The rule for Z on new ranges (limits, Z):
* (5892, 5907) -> 55.8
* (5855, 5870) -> 56.0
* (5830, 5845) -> 55.9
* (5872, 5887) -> 56.2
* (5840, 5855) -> 56.0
